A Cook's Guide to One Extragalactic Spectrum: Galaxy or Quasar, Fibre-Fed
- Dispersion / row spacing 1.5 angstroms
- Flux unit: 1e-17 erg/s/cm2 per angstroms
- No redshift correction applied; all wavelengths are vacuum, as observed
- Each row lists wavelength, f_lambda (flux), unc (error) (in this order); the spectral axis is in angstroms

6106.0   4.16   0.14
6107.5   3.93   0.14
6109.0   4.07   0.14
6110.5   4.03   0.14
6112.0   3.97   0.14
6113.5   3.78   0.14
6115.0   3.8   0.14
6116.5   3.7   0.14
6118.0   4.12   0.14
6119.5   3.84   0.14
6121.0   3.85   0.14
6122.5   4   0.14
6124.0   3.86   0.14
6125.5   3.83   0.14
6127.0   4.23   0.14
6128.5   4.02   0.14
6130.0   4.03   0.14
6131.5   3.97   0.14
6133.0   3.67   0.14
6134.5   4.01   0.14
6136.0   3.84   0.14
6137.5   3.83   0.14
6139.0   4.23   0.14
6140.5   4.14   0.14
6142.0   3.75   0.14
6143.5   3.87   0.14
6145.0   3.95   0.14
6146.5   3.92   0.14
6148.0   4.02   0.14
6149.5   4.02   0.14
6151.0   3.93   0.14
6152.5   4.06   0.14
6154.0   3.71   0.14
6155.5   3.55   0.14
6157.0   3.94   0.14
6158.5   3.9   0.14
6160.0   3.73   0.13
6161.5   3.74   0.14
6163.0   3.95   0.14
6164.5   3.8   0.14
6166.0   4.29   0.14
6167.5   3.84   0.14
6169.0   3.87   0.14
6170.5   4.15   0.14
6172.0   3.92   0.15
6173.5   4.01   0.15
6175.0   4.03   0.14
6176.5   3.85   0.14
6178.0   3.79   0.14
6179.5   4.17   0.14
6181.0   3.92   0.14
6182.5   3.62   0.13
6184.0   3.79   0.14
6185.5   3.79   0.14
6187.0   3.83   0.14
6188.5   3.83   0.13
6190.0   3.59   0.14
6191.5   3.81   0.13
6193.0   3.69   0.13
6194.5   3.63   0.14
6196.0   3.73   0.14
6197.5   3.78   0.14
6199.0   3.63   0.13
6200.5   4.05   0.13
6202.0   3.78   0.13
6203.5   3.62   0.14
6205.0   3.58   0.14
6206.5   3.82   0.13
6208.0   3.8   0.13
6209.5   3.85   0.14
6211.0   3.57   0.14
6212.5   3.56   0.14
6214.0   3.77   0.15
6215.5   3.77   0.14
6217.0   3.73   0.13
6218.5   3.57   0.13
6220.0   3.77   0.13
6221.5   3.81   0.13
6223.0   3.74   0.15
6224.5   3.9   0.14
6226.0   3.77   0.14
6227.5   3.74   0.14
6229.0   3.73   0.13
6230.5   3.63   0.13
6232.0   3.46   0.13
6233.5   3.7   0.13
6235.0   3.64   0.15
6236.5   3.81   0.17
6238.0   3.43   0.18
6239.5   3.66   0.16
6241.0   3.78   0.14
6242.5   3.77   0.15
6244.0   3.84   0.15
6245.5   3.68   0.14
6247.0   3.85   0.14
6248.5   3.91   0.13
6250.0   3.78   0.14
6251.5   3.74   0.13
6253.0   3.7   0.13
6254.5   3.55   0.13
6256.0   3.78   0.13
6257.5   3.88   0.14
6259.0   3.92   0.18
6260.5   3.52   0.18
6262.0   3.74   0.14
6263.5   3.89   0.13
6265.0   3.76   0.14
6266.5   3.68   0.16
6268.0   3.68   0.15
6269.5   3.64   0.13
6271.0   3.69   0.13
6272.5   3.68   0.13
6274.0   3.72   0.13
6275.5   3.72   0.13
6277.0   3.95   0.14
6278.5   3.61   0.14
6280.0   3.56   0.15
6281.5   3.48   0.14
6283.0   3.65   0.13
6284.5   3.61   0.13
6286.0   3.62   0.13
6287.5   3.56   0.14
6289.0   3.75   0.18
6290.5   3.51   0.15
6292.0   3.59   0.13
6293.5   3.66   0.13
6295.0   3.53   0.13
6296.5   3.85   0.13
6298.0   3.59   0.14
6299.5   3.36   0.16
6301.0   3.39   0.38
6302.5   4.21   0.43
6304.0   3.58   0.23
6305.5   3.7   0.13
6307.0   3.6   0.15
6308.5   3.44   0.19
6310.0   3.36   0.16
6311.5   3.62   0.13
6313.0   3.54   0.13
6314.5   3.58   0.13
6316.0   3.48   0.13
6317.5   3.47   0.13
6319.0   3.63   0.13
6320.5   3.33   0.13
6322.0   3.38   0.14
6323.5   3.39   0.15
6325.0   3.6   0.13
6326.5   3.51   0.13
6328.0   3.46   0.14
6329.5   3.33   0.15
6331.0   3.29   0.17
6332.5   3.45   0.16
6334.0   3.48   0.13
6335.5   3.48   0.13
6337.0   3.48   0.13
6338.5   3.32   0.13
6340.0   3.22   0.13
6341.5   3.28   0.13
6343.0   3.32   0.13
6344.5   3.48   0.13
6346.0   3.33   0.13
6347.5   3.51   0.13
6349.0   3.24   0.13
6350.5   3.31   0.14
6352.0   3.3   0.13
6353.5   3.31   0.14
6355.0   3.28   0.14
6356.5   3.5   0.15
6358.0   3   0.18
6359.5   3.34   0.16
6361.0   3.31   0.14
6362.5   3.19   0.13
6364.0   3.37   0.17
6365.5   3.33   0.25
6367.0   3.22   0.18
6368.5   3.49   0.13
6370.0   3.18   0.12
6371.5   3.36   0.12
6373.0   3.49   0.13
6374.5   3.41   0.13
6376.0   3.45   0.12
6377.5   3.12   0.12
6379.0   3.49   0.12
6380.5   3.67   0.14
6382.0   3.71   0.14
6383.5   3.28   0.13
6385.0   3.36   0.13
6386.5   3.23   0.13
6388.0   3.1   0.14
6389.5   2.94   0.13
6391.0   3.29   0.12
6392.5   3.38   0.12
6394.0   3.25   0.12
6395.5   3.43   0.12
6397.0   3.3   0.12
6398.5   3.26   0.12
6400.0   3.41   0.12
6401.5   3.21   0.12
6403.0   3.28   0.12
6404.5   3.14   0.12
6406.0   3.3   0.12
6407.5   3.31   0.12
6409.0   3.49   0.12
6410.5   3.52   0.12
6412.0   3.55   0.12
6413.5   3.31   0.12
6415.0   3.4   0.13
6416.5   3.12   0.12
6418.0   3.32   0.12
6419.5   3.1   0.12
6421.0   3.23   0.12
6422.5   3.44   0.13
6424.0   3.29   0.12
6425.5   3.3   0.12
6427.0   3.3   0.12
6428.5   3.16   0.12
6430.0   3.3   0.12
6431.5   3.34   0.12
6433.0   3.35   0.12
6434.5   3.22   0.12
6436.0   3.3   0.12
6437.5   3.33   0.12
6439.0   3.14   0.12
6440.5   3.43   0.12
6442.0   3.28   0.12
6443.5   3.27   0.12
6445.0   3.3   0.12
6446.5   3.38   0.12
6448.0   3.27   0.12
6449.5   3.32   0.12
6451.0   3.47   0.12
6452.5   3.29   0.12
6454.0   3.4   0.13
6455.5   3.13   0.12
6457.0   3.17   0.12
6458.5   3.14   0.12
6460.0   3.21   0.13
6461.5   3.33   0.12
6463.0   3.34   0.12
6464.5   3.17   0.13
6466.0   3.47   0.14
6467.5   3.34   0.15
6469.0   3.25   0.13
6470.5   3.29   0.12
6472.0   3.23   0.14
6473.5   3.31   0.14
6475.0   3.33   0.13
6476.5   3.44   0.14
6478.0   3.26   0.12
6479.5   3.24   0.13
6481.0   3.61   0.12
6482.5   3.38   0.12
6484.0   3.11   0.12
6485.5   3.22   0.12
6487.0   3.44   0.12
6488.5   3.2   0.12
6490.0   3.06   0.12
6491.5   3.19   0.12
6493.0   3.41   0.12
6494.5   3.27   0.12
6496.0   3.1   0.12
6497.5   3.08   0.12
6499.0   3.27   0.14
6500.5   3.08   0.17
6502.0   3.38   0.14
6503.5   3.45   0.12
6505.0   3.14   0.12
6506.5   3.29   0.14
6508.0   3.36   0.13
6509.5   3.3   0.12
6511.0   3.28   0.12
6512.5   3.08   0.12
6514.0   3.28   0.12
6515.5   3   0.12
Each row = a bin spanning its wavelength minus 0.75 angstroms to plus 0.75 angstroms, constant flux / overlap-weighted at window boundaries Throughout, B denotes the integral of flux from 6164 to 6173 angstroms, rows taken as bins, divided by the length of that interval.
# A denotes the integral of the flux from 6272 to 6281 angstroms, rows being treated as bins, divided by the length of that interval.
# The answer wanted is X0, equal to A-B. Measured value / -0.3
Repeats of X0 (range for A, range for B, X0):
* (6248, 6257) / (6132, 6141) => -0.2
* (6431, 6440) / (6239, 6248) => -0.5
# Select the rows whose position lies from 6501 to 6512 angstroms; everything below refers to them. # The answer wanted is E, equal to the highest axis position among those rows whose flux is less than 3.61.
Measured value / 6511.0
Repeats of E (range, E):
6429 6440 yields 6439.0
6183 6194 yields 6190.0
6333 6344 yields 6343.0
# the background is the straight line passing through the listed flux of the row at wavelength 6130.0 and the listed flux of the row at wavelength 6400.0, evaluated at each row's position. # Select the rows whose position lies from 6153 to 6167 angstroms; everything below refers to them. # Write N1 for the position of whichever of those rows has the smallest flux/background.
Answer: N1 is 6155.5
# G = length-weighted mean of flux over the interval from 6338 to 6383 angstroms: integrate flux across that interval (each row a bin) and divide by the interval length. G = 3.4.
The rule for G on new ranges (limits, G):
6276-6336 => 3.6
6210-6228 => 3.7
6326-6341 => 3.4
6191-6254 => 3.7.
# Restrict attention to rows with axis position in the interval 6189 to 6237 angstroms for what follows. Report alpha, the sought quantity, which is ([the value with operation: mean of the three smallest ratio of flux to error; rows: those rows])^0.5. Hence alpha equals 4.89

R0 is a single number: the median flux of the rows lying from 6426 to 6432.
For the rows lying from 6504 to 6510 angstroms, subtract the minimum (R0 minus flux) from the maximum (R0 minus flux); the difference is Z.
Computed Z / 0.22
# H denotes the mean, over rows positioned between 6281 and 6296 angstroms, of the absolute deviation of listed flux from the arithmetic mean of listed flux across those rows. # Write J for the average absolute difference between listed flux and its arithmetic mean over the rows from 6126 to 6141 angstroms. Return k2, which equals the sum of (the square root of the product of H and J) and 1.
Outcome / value 1.09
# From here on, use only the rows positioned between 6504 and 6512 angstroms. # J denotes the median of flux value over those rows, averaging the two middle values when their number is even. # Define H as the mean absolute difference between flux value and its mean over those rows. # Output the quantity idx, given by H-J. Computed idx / -3.24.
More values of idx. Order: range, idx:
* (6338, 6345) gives -3.26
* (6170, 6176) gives -3.96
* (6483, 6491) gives -3.10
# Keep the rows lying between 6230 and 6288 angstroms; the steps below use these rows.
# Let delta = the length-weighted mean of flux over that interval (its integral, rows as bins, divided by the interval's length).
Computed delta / 3.70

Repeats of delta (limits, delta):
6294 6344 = 3.49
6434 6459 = 3.29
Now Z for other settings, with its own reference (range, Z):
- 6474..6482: 0.37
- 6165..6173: 0.45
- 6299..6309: 0.85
